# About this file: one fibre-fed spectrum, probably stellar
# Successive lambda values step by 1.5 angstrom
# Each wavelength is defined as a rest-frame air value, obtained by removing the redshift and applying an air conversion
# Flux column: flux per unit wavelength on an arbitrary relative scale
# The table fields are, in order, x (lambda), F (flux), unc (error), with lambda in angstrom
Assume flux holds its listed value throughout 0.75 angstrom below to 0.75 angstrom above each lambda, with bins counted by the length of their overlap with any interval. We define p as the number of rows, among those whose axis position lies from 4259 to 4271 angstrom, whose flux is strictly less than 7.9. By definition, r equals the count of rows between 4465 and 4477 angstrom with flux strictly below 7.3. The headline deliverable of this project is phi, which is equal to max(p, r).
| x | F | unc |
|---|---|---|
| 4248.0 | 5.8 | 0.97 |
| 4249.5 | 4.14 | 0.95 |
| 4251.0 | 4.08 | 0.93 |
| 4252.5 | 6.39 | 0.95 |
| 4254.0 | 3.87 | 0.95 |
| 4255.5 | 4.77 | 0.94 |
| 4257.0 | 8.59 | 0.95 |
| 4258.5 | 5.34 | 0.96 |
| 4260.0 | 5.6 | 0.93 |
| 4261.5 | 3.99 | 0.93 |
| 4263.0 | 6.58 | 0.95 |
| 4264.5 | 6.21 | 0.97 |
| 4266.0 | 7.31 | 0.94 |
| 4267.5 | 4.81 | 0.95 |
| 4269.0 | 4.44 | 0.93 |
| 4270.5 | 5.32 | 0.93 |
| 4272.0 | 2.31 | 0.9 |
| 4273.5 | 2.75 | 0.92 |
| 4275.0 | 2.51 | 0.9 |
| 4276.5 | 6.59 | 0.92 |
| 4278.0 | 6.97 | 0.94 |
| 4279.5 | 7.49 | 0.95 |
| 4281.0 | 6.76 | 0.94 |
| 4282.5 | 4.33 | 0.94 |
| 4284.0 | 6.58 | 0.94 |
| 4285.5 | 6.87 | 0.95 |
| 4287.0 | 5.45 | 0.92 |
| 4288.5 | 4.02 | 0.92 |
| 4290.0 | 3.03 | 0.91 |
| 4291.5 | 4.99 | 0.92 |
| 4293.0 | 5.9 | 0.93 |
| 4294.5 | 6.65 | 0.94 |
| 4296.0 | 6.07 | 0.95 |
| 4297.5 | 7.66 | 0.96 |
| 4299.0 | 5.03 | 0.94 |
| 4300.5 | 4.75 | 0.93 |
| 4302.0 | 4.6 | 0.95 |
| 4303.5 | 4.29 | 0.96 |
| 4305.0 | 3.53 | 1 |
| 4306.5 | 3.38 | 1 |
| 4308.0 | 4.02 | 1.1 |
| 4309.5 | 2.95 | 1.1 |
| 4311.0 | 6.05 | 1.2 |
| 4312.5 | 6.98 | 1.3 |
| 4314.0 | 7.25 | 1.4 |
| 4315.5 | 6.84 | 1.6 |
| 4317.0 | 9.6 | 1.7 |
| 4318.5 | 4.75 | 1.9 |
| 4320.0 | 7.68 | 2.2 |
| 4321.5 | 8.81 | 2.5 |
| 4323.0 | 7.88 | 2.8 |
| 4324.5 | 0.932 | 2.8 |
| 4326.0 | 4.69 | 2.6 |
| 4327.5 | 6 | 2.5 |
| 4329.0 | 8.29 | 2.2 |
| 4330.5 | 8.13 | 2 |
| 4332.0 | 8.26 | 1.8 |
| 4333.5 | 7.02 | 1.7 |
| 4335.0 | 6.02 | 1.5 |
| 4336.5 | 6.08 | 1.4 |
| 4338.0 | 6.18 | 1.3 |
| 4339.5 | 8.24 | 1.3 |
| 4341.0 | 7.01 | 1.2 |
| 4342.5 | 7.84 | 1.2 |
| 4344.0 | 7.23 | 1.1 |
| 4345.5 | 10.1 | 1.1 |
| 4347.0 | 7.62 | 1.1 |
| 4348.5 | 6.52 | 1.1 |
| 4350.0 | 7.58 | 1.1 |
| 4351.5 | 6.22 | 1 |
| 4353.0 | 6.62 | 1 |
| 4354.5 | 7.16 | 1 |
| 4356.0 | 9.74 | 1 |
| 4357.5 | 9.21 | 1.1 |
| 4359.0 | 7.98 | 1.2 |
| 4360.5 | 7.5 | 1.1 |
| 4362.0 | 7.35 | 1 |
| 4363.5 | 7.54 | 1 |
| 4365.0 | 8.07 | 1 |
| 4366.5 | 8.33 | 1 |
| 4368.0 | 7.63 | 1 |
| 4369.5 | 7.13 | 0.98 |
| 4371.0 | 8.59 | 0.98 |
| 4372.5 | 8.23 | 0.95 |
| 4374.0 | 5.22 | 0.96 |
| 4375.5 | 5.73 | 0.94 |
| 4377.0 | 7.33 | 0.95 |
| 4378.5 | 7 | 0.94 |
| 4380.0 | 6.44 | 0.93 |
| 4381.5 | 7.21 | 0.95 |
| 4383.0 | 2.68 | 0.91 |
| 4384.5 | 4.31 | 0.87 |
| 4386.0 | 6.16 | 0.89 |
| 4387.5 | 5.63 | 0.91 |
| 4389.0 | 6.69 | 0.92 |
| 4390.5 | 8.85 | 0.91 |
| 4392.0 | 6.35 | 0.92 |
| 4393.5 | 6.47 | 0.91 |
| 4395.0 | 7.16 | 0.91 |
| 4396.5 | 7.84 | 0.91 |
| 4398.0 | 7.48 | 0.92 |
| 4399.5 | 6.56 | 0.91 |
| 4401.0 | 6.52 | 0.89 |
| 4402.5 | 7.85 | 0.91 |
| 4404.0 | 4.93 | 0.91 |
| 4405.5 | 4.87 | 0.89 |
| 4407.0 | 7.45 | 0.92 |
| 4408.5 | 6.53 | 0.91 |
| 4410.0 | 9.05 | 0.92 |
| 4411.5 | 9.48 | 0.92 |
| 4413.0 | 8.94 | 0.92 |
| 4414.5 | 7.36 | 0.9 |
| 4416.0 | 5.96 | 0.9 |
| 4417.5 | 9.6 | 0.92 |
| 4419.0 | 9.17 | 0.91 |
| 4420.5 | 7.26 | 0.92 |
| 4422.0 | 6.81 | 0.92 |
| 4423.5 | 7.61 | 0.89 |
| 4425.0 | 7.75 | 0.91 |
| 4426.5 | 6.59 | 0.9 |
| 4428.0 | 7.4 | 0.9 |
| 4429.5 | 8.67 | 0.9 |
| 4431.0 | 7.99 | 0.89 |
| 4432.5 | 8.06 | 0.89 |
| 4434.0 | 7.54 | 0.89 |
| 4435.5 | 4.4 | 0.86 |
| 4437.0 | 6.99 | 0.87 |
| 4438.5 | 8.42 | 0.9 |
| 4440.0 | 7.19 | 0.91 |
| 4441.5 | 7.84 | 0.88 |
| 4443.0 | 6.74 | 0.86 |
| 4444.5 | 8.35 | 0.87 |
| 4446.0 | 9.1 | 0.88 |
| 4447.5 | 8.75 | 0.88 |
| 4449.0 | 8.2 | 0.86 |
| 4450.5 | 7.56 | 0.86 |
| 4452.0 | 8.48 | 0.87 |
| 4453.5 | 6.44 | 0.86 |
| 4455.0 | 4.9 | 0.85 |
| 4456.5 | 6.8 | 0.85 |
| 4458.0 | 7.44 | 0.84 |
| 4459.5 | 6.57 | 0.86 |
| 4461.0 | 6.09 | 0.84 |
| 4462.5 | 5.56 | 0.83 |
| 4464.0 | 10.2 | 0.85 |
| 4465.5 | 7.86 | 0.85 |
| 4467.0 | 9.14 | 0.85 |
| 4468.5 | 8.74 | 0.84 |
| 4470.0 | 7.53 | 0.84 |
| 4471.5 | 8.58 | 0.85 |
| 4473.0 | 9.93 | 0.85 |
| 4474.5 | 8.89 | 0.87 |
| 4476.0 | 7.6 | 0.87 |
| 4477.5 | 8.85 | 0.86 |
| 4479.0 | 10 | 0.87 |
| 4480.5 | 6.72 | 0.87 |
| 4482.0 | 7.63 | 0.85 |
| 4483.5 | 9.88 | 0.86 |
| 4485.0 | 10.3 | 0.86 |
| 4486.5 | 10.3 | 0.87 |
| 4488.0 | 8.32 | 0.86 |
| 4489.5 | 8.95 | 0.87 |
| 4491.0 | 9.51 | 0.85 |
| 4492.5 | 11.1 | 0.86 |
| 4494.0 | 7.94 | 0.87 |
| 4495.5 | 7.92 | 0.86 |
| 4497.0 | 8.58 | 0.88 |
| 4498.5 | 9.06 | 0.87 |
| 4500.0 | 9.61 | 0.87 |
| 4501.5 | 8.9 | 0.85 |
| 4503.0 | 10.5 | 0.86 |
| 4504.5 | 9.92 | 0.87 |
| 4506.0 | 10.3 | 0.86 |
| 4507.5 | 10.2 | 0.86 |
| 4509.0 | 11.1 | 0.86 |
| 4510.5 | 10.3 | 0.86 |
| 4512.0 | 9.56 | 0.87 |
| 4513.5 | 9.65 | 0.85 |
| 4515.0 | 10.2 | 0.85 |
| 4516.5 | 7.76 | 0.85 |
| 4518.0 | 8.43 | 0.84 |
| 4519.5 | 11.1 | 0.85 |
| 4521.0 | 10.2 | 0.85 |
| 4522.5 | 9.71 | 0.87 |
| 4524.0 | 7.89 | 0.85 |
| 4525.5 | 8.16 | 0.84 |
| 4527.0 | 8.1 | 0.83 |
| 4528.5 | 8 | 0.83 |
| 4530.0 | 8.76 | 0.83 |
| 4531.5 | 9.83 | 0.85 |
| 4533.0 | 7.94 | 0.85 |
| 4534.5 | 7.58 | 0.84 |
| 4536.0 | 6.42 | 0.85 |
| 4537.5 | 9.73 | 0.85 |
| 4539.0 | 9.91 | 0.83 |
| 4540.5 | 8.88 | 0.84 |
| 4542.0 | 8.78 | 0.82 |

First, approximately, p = 8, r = 0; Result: 8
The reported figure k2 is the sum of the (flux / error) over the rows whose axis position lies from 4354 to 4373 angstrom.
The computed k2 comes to 102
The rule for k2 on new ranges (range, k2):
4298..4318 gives 59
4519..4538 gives 134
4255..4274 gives 72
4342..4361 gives 94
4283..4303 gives 76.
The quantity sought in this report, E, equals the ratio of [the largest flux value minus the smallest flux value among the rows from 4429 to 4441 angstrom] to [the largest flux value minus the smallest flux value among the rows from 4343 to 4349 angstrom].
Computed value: 1.2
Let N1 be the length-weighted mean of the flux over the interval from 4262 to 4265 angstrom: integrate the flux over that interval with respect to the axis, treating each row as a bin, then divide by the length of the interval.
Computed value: 6.2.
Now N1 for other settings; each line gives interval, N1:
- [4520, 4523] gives 10.1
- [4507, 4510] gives 10.7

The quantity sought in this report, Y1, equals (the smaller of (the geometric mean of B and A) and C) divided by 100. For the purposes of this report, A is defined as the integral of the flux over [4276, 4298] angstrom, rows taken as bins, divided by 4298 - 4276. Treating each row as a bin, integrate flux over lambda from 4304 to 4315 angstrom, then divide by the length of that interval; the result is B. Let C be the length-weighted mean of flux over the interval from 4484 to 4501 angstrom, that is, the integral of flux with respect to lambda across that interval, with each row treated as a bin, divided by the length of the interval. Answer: 0.054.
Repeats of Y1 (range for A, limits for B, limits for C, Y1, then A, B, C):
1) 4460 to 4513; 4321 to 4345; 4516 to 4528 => 0.078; 9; 7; 8.9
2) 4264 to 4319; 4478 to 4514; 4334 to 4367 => 0.071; 5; 9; 7.5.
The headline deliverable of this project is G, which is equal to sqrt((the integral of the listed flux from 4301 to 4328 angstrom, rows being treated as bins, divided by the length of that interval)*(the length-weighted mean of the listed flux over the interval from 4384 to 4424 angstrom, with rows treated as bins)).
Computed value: 6.3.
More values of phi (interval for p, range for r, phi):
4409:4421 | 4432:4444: 4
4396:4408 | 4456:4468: 8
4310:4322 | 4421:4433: 6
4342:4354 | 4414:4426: 7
